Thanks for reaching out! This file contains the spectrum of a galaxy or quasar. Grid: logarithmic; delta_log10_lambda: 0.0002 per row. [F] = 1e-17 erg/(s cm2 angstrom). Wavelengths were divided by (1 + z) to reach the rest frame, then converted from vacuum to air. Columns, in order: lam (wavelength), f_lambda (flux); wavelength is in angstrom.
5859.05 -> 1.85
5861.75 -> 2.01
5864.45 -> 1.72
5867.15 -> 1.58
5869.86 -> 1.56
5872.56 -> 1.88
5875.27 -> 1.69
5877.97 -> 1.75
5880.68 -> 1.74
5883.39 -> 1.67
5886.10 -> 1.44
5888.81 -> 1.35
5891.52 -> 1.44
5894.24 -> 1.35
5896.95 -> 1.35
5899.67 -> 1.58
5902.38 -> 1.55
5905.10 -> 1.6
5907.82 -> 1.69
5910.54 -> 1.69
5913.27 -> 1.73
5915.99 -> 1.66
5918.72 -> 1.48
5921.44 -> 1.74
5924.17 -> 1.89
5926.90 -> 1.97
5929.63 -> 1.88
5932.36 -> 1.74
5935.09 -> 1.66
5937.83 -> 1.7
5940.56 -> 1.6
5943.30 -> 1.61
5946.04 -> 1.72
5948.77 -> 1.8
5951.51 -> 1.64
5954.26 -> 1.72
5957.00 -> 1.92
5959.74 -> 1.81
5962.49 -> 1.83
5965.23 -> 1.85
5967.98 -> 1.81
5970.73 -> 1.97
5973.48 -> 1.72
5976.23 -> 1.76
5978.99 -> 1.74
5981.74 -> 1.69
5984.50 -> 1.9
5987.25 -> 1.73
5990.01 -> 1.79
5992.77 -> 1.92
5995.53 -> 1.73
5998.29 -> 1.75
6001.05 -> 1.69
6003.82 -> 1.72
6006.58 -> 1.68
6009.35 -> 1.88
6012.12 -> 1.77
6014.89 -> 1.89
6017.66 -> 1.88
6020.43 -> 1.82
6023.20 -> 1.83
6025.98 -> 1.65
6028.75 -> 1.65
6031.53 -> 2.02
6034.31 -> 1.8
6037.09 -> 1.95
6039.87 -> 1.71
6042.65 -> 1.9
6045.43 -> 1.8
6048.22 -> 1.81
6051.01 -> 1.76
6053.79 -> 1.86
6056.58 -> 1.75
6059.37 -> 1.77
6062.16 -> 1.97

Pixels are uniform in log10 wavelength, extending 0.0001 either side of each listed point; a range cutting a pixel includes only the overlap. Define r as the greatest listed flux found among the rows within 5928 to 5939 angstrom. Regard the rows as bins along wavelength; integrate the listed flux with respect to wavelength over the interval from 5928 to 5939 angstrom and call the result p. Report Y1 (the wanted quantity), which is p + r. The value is 21.1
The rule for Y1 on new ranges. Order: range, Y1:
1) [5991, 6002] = 21.5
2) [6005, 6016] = 21.7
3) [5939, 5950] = 20.3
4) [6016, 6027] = 21.7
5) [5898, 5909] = 19.3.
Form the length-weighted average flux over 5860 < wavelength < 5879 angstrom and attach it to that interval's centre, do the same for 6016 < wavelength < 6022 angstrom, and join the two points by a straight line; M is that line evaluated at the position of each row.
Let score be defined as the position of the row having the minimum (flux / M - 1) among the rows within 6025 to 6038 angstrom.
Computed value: 6028.75 angstrom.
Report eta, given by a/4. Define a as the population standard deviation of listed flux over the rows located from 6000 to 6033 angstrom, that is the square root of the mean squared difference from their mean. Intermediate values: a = 0.11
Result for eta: 0.028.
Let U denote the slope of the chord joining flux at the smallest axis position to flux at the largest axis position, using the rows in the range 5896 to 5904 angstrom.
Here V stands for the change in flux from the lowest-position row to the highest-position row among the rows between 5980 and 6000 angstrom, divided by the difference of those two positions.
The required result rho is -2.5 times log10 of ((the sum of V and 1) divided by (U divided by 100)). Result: -8.6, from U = 0.037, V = 0.004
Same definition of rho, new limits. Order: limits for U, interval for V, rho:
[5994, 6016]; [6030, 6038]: -10.2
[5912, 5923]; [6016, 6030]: -12.3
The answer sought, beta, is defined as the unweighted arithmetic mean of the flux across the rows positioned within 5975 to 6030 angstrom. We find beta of 1.77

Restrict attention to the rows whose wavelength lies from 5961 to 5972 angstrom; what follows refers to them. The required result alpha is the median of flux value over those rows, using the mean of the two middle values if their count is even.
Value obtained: 1.84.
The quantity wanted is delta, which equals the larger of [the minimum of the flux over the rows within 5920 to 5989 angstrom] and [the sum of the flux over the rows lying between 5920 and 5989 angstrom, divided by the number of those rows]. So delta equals 1.776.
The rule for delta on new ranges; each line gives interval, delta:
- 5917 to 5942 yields 1.740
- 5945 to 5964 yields 1.777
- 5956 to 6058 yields 1.804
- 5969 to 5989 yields 1.787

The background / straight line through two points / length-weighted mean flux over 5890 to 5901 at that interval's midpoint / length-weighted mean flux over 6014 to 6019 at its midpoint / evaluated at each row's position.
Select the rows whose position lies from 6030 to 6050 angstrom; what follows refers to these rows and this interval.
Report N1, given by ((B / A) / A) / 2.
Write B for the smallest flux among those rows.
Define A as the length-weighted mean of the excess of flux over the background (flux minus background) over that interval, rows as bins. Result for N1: 58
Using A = -0.12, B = 1.71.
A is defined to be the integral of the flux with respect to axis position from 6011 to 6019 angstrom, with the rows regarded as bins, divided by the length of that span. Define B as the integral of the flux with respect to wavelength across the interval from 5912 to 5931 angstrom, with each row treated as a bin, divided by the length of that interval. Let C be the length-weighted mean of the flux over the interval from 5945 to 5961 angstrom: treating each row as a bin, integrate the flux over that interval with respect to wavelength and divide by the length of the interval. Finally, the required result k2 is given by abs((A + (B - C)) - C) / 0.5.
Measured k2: 0.15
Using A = 1.85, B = 1.76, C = 1.77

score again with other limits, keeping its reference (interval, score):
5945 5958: 5951.51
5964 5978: 5973.48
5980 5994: 5981.74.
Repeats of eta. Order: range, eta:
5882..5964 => 0.041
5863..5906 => 0.039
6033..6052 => 0.019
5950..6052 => 0.024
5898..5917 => 0.015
